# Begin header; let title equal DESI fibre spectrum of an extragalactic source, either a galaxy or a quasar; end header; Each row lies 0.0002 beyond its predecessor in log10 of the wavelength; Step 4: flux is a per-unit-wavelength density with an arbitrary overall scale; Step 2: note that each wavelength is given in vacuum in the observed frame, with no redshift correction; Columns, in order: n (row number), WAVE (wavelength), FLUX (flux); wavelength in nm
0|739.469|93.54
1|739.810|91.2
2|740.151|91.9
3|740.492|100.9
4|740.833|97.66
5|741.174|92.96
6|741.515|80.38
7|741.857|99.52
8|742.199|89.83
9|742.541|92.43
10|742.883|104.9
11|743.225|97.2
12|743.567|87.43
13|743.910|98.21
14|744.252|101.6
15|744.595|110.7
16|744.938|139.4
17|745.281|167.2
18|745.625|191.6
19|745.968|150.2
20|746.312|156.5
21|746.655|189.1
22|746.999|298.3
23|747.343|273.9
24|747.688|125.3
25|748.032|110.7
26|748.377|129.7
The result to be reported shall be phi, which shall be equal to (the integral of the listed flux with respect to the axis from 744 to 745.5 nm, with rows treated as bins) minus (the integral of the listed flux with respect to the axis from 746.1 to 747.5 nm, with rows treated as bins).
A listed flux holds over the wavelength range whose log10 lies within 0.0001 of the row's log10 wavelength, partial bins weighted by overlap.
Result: -123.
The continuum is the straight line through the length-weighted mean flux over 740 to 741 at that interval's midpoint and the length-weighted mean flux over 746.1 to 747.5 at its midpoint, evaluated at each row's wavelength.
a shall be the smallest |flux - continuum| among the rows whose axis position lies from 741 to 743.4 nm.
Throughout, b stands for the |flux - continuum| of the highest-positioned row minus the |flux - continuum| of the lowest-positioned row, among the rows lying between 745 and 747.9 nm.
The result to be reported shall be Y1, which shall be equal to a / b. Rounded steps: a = 18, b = 92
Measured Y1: 0.20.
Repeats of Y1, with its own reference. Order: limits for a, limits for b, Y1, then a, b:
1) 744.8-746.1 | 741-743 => 0.47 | 11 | 23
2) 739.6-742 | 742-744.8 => 0.08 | 2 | 29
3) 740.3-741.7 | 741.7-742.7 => 0.20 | 4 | 21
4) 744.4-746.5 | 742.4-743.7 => 0.42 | 11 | 26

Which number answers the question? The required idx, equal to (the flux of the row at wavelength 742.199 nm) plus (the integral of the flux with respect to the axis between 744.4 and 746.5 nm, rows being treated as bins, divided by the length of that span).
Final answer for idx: 242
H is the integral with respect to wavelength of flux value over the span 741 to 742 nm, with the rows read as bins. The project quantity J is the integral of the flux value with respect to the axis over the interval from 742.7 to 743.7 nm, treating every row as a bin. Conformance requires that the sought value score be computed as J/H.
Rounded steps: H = 91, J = 97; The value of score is 1.1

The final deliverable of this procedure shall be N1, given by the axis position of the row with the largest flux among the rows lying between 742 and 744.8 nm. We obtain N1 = 744.595 nm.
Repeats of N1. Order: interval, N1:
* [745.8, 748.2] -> 746.999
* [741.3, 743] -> 742.883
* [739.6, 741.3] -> 740.492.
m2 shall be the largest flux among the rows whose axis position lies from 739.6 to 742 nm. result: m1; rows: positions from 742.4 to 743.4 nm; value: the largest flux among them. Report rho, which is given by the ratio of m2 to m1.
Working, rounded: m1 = 104.9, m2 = 100.9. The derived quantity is 1.0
